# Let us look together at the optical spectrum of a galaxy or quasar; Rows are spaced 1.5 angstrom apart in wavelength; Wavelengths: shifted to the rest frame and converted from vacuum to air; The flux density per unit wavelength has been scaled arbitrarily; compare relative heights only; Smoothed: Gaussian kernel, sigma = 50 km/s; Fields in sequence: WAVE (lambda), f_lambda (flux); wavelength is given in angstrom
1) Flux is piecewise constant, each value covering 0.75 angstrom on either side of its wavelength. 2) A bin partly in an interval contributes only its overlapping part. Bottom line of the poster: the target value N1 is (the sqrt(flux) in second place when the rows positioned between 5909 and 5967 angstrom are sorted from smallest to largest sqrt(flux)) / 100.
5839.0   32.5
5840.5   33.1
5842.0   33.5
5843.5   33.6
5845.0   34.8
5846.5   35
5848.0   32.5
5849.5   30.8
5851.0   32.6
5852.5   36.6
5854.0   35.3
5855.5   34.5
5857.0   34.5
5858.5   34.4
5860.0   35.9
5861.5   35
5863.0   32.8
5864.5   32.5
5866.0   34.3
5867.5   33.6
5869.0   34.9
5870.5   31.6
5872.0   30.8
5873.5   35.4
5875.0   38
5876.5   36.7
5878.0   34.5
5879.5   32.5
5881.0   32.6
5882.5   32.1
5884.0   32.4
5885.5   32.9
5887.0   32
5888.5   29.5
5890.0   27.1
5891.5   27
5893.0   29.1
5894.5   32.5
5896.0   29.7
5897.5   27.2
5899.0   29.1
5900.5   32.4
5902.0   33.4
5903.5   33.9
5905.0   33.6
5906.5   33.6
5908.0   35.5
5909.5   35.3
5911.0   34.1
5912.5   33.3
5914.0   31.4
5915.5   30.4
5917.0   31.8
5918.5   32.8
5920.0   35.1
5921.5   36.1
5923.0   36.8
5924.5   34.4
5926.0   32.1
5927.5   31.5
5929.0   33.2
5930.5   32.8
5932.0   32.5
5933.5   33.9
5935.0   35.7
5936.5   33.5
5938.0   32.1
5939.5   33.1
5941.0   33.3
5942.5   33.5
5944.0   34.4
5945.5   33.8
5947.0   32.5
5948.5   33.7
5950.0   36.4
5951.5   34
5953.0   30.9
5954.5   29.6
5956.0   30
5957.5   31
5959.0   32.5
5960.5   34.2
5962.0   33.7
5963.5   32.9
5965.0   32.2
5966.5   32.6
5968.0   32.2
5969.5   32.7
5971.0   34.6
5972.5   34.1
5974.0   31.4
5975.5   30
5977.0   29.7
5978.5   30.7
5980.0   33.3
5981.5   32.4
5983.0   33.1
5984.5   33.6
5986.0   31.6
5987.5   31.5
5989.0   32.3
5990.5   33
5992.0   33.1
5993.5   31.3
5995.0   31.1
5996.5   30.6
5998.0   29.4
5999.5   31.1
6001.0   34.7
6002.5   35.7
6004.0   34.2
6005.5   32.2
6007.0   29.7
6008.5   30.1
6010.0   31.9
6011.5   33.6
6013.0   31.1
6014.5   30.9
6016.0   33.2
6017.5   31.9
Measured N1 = 0.0548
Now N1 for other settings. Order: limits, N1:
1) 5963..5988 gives 0.0548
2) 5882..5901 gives 0.0521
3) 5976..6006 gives 0.0545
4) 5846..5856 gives 0.0570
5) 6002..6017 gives 0.0549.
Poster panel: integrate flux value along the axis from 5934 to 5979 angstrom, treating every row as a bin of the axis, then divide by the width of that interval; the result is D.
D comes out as 32.7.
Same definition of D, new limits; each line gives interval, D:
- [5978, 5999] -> 31.9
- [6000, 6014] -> 32.5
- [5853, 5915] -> 32.9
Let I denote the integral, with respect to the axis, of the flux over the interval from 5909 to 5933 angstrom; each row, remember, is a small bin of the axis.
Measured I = 800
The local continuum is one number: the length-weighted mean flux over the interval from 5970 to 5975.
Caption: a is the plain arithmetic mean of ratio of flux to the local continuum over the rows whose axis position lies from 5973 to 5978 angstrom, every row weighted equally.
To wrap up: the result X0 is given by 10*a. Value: 9.2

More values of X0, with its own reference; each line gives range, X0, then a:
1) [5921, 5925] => 10.8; 1.08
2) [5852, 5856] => 10.7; 1.07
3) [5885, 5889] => 9.5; 0.95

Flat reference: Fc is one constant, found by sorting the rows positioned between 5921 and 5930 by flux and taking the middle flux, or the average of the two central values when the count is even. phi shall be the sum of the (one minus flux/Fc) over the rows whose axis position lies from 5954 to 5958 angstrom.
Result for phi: 0.3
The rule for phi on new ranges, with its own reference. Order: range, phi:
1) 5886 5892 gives 0.6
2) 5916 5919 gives 0.1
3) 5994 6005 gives 0.3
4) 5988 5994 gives 0.2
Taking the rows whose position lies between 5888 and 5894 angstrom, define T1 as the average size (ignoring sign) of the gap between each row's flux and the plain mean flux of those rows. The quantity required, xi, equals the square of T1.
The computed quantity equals 1.3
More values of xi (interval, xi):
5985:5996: 0.5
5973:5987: 1.4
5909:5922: 2.5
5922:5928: 3.6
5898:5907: 1.6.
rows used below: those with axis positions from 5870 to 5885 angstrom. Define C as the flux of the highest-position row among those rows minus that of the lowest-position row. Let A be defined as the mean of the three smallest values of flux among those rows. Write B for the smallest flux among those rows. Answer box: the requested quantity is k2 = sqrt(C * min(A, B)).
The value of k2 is 5.0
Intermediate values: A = 31.5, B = 30.8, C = 0.8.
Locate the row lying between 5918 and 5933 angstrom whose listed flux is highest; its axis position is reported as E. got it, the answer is 5923.0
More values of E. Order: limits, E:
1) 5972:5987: 5972.5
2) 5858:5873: 5860.0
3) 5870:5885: 5875.0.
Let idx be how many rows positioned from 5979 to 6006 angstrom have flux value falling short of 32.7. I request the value 10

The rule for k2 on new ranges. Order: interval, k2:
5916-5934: 8.1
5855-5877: 8.2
